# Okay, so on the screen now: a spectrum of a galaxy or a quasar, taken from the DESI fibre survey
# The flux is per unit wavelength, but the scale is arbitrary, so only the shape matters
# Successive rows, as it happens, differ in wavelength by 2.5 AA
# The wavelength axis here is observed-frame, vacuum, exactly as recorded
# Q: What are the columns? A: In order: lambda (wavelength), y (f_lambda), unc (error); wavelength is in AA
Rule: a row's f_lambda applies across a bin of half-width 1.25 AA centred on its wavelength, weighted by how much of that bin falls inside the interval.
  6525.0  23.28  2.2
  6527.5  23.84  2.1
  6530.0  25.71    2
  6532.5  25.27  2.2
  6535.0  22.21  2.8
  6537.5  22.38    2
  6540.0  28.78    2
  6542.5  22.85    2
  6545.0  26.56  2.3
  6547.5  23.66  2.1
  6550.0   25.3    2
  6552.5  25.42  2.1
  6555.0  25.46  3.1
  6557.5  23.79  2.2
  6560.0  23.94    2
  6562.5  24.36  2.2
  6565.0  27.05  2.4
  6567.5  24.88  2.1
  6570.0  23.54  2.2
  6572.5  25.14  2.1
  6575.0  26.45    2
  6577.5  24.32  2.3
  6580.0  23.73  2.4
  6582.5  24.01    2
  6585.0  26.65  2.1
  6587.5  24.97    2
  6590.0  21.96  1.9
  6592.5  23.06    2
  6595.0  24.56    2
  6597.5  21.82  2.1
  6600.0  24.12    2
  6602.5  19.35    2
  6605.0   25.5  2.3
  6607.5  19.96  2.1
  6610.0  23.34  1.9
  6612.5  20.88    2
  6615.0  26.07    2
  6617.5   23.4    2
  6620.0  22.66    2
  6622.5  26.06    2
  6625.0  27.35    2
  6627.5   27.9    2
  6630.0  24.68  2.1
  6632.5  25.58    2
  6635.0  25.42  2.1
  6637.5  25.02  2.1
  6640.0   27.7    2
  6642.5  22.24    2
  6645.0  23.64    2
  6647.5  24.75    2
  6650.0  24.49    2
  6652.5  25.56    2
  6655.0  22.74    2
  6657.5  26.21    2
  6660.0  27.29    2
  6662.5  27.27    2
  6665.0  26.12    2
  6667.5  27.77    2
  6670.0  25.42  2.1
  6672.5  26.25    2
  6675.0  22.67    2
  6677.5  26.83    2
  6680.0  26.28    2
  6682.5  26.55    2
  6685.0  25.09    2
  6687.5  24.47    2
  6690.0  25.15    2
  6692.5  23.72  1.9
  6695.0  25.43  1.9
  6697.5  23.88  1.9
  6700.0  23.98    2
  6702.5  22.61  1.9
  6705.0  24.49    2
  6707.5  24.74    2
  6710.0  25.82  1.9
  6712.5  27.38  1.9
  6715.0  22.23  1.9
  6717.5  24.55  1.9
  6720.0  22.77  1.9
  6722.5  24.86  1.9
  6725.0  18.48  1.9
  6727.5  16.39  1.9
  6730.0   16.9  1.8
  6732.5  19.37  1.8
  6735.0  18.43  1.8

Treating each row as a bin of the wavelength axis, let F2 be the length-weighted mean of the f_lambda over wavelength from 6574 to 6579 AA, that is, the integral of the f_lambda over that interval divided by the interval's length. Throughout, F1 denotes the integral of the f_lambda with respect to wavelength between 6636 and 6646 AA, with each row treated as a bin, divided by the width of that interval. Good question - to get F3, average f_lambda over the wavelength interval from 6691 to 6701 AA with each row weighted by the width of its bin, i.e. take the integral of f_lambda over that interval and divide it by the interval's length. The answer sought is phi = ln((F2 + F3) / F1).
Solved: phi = 0.696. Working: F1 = 24.7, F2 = 25.2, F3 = 24.3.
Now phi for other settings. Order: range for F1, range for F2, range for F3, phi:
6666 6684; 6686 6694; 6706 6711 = 0.650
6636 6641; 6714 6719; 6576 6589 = 0.606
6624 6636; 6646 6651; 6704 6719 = 0.635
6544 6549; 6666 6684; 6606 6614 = 0.643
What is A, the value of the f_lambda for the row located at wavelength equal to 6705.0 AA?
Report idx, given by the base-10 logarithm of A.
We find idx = 1.39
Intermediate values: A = 24.49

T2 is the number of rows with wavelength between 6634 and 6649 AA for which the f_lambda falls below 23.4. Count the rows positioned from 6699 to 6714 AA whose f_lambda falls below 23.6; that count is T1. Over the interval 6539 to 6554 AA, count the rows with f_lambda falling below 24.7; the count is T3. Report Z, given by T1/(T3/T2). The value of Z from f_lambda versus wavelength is 0.50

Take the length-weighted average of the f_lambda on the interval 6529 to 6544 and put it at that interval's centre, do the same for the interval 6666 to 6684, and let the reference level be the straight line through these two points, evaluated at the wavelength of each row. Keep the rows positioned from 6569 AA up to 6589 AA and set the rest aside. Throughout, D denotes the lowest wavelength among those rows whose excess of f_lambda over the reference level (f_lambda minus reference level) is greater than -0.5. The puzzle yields 6572.5 AA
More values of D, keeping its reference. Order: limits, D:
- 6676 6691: 6677.5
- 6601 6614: 6605.0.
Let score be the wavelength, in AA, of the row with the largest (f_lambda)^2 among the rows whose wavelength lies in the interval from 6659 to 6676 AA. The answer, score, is 6667.5 AA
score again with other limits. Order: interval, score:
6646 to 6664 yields 6660.0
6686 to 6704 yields 6695.0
